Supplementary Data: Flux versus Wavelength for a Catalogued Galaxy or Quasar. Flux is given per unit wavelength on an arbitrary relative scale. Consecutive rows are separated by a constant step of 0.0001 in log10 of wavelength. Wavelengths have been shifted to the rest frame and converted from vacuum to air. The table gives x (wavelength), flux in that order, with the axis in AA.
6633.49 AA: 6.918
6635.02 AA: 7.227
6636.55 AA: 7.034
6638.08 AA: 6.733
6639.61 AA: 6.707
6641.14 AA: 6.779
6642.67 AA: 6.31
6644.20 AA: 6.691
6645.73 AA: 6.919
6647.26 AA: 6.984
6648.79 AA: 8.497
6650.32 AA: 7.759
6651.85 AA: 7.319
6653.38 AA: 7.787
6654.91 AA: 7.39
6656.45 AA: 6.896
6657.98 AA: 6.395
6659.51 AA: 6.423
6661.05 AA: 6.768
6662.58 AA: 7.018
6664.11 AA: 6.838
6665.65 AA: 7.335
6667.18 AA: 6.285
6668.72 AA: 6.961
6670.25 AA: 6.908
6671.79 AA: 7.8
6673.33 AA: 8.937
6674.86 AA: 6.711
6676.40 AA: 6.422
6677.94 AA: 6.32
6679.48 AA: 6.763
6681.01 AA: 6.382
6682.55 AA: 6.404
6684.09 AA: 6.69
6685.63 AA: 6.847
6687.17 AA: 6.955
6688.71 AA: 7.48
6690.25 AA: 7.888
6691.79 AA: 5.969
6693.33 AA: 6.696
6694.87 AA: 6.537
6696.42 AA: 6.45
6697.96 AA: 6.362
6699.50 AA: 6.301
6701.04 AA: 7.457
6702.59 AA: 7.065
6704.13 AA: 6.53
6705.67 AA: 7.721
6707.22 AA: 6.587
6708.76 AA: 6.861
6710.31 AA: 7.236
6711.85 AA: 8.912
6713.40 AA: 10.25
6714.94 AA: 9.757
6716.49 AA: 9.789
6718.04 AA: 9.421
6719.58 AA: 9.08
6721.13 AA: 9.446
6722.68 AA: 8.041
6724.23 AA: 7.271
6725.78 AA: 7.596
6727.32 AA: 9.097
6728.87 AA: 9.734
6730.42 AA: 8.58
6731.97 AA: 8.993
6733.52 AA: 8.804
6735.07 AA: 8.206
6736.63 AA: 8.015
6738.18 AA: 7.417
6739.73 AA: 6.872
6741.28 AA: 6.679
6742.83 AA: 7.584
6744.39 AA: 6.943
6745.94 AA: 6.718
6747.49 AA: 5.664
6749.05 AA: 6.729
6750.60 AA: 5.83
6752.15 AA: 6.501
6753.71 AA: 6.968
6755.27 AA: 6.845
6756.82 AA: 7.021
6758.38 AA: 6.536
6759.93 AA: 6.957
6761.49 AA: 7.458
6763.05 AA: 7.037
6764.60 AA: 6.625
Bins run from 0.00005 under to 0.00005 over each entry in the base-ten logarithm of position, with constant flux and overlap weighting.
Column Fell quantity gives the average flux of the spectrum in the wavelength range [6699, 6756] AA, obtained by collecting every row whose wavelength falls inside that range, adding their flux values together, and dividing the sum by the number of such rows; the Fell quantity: 7.8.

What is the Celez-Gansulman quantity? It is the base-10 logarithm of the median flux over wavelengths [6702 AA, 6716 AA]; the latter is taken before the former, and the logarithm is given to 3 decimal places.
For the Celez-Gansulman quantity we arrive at 0.859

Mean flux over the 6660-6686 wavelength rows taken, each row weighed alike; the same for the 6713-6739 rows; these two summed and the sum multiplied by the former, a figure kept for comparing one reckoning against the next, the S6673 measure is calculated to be 108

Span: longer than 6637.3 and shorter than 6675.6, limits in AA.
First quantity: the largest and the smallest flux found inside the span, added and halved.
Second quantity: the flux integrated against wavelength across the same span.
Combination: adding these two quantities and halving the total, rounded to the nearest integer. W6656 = 140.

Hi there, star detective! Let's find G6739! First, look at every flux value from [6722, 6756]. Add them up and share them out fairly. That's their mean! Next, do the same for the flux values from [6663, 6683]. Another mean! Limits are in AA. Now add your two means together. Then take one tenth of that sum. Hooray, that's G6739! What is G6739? 1.44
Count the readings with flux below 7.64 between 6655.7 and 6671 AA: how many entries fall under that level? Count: 10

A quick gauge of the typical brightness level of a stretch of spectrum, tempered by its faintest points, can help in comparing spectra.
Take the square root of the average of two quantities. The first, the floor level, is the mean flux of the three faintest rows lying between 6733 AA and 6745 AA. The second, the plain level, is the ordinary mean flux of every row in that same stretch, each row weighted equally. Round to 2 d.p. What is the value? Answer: 2.68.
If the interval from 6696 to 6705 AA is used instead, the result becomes 2.56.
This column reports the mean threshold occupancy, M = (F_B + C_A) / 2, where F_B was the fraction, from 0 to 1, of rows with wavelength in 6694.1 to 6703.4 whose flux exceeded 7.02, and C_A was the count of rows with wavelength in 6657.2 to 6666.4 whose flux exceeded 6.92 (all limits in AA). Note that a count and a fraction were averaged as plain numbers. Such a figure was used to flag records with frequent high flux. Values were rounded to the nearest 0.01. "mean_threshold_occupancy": 1.17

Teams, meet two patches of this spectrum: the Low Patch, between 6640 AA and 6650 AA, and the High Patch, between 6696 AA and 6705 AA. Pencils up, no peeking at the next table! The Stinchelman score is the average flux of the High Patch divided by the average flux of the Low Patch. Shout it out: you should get 0.95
